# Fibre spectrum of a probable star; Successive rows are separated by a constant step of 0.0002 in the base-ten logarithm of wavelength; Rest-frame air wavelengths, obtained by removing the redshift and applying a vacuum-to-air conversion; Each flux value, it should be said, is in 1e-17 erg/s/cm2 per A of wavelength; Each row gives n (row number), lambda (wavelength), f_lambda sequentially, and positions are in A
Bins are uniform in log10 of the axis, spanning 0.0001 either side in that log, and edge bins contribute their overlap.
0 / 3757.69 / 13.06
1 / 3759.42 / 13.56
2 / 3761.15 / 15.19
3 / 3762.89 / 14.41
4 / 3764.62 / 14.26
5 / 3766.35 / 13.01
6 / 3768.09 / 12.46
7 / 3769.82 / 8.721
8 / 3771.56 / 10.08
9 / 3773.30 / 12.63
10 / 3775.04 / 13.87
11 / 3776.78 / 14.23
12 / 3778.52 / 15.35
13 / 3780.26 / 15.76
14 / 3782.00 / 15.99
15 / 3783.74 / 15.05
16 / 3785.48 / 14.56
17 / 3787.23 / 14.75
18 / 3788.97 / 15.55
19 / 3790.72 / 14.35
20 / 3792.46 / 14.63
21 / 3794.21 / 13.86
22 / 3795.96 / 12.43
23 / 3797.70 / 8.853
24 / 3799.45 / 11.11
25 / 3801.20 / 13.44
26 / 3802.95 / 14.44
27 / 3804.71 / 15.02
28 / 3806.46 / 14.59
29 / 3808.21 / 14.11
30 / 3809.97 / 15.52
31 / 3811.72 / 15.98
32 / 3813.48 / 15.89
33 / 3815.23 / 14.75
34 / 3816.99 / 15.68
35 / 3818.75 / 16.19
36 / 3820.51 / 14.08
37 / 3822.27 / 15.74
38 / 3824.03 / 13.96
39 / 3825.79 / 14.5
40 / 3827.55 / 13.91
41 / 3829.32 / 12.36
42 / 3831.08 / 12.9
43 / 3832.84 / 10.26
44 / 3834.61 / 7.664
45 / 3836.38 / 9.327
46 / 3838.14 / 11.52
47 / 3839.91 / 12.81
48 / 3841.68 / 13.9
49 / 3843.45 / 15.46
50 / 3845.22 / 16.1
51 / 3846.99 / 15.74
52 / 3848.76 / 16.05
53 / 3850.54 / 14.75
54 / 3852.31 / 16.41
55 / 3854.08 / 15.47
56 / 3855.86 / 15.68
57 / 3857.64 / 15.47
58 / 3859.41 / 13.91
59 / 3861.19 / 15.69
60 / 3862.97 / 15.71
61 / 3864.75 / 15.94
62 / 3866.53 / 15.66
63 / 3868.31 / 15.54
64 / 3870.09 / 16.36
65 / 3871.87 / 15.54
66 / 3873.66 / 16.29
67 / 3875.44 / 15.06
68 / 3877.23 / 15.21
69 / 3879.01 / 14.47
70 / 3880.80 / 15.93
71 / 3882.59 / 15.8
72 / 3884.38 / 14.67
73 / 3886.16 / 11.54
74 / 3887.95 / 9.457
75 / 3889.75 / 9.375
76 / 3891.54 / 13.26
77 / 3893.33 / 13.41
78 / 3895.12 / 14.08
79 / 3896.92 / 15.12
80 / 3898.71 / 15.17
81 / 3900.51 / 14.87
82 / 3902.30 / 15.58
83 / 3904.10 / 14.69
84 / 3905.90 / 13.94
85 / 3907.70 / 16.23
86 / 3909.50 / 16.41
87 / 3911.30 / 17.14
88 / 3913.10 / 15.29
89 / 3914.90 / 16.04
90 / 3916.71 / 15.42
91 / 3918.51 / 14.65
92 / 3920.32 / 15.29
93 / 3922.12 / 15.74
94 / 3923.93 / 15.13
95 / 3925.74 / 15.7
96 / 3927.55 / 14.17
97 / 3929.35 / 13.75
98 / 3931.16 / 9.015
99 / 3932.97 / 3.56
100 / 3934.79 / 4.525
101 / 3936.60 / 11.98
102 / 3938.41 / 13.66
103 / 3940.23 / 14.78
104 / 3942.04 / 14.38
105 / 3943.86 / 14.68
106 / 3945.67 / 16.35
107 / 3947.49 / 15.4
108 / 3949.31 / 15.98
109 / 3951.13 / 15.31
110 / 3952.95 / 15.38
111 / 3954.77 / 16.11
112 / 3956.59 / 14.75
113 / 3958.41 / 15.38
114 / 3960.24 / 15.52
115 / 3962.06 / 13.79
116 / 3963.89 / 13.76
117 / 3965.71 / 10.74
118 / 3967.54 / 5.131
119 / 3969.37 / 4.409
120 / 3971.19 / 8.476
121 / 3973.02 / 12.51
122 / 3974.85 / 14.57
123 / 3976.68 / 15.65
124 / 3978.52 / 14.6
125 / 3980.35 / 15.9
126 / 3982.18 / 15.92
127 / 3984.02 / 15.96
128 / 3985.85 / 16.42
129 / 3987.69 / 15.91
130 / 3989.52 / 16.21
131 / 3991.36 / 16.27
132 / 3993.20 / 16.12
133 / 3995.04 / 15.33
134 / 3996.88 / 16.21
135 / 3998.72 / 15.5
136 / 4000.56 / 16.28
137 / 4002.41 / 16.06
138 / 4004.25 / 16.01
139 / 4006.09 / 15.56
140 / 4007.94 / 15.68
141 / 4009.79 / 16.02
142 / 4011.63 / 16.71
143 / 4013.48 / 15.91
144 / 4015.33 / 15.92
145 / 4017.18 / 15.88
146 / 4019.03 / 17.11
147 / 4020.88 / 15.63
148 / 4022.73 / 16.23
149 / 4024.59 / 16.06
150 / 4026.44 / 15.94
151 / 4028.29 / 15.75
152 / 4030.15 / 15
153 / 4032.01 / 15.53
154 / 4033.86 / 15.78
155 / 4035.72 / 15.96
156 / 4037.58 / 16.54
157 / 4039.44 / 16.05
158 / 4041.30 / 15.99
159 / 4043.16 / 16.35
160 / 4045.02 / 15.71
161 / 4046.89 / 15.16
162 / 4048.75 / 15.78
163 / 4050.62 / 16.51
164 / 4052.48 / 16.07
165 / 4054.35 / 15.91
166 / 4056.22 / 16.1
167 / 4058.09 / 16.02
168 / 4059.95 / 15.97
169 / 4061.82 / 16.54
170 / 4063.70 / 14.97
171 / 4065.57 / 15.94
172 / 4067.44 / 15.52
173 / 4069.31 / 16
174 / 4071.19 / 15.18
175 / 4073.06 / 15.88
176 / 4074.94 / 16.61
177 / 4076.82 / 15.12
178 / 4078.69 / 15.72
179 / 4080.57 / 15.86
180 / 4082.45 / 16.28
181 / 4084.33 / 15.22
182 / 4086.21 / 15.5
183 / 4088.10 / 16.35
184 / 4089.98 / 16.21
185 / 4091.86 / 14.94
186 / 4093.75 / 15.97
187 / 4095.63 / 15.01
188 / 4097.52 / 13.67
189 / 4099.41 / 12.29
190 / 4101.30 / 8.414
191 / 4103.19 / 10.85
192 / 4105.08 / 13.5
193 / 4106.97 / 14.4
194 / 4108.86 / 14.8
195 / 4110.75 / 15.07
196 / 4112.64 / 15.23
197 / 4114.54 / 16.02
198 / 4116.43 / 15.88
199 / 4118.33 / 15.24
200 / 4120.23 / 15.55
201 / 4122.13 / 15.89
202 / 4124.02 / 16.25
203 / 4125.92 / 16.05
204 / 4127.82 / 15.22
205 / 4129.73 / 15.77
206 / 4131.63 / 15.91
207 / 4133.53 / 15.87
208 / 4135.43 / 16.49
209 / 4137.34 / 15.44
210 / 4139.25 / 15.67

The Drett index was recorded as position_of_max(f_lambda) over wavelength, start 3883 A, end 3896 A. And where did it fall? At 3884.38 A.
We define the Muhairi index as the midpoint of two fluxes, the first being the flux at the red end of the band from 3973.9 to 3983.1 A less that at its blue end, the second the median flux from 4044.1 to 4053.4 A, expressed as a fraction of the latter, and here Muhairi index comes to 0.543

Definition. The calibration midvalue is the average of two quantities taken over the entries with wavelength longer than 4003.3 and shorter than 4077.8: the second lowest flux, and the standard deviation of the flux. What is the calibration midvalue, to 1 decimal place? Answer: 7.7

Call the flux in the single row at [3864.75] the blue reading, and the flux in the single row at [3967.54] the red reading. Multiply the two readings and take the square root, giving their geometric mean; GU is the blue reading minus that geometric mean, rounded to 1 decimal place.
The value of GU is 6.9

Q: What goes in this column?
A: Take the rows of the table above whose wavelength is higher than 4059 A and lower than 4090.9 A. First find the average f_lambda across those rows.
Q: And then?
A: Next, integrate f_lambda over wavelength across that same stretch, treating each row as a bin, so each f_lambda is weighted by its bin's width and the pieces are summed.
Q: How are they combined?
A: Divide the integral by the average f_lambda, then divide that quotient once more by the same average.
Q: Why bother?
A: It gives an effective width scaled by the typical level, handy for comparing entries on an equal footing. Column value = 2.02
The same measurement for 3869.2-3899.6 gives 2.15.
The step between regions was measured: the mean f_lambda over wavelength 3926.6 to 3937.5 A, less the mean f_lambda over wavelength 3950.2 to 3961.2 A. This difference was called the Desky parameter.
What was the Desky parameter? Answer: -5.9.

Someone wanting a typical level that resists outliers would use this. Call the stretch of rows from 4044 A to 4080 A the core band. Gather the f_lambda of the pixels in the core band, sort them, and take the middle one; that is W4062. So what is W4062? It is 15.9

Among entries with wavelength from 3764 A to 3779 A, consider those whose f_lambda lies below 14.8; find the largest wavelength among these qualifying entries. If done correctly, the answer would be 3776.78 A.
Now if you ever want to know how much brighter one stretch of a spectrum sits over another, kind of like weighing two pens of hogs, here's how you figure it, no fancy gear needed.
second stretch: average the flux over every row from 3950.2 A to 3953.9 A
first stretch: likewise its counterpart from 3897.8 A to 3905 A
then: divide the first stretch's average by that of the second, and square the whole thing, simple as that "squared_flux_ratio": 0.97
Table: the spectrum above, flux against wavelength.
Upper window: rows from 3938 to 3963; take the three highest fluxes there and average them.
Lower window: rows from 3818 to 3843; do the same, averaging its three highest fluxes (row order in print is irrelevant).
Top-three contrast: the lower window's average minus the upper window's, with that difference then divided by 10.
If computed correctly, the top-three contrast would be -0.07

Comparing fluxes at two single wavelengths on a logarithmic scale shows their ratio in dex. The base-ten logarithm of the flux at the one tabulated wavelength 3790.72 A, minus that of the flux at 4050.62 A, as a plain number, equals -0.06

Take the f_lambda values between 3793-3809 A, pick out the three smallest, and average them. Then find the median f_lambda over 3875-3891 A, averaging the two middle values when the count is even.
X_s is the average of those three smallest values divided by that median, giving 0.74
